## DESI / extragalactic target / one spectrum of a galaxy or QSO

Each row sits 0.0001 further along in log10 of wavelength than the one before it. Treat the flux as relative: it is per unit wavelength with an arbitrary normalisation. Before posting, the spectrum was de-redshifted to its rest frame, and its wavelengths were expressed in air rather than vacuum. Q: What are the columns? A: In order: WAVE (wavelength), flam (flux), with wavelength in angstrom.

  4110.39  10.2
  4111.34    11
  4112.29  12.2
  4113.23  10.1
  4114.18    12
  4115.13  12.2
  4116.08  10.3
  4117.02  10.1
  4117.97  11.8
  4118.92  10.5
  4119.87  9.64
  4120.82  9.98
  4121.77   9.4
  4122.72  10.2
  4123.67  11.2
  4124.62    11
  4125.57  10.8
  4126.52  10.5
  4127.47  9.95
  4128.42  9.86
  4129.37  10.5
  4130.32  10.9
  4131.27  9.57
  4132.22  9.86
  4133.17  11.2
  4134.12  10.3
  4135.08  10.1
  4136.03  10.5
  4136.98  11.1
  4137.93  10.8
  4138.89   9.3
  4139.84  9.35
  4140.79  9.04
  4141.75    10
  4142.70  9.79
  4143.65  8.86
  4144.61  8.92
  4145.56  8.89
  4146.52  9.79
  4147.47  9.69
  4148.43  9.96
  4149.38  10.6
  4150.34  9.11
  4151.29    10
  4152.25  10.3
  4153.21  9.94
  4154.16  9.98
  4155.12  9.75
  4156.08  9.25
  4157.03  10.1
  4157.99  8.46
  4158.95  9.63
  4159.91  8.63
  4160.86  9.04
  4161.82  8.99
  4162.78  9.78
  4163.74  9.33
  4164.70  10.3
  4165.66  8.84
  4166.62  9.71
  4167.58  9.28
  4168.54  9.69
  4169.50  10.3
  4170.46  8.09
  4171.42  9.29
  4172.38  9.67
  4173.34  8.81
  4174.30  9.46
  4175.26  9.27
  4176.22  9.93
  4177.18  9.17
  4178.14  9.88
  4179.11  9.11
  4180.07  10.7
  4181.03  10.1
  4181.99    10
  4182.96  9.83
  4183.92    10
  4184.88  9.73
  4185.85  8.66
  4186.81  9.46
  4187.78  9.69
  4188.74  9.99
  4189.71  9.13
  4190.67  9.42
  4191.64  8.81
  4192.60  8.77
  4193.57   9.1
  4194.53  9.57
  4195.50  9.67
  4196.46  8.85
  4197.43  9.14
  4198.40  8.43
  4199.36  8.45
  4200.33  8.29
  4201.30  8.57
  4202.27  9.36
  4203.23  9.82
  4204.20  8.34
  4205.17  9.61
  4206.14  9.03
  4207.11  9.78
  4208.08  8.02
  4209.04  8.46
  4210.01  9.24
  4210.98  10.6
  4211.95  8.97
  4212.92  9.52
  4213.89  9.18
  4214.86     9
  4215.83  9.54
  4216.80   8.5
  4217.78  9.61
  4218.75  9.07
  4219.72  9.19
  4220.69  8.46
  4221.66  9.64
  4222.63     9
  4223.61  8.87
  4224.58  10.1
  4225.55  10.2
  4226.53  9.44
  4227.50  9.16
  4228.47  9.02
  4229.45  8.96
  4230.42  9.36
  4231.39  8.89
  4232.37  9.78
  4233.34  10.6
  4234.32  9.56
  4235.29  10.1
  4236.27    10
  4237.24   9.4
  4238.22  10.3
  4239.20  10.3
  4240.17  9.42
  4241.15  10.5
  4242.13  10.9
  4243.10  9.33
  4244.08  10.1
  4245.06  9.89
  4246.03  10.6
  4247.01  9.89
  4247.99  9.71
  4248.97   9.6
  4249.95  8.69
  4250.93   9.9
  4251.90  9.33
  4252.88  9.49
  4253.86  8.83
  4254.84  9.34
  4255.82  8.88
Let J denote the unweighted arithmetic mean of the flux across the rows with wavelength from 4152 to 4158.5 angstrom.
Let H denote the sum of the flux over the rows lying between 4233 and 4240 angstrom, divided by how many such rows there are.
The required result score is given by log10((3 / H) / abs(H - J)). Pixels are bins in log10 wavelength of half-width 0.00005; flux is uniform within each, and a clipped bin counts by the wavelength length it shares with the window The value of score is -0.07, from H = 10.0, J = 9.7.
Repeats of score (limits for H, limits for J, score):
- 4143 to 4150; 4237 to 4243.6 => -0.19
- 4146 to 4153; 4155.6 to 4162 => -0.40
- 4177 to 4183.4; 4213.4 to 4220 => -0.34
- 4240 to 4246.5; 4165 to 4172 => -0.43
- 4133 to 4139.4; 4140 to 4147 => -0.60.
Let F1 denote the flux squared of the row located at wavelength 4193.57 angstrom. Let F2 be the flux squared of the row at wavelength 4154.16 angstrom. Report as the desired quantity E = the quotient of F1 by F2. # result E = 0.83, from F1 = 83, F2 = 100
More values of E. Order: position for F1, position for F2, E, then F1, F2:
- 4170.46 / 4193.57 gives 0.79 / 65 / 83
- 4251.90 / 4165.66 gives 1.11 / 87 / 78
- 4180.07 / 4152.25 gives 1.08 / 114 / 106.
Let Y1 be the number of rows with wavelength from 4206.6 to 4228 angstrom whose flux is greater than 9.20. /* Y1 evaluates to 10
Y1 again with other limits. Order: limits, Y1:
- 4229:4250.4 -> 19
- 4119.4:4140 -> 22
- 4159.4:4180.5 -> 14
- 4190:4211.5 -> 9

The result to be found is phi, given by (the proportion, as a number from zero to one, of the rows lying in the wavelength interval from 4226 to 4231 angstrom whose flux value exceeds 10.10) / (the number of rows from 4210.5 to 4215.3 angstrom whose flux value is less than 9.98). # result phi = 0.00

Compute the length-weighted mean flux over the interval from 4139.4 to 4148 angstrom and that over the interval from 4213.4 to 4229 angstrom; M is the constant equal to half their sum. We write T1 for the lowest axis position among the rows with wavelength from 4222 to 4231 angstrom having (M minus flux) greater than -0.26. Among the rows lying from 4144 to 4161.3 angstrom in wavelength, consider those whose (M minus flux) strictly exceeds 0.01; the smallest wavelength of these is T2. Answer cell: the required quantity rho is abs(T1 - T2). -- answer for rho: 78.0 angstrom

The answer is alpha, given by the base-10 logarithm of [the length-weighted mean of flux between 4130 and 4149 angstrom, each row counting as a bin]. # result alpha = 1.00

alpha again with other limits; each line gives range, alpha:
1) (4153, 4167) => 0.97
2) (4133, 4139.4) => 1.02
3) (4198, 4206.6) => 0.95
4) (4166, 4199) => 0.97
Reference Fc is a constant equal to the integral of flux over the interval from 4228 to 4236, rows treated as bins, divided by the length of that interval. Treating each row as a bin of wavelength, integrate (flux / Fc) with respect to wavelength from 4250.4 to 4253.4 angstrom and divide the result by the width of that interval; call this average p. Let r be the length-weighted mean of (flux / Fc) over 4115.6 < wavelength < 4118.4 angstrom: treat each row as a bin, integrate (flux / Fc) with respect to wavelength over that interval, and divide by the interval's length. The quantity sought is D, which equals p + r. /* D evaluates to 2.13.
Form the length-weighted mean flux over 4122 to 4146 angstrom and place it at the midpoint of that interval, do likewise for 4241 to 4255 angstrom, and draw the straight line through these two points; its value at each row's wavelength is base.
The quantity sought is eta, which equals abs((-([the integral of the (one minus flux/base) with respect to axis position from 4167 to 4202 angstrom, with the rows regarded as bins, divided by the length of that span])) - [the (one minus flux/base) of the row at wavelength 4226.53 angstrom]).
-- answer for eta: 0.10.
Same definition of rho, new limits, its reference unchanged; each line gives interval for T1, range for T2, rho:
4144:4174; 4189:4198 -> 45.1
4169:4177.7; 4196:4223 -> 26.0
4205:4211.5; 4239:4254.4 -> 43.8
